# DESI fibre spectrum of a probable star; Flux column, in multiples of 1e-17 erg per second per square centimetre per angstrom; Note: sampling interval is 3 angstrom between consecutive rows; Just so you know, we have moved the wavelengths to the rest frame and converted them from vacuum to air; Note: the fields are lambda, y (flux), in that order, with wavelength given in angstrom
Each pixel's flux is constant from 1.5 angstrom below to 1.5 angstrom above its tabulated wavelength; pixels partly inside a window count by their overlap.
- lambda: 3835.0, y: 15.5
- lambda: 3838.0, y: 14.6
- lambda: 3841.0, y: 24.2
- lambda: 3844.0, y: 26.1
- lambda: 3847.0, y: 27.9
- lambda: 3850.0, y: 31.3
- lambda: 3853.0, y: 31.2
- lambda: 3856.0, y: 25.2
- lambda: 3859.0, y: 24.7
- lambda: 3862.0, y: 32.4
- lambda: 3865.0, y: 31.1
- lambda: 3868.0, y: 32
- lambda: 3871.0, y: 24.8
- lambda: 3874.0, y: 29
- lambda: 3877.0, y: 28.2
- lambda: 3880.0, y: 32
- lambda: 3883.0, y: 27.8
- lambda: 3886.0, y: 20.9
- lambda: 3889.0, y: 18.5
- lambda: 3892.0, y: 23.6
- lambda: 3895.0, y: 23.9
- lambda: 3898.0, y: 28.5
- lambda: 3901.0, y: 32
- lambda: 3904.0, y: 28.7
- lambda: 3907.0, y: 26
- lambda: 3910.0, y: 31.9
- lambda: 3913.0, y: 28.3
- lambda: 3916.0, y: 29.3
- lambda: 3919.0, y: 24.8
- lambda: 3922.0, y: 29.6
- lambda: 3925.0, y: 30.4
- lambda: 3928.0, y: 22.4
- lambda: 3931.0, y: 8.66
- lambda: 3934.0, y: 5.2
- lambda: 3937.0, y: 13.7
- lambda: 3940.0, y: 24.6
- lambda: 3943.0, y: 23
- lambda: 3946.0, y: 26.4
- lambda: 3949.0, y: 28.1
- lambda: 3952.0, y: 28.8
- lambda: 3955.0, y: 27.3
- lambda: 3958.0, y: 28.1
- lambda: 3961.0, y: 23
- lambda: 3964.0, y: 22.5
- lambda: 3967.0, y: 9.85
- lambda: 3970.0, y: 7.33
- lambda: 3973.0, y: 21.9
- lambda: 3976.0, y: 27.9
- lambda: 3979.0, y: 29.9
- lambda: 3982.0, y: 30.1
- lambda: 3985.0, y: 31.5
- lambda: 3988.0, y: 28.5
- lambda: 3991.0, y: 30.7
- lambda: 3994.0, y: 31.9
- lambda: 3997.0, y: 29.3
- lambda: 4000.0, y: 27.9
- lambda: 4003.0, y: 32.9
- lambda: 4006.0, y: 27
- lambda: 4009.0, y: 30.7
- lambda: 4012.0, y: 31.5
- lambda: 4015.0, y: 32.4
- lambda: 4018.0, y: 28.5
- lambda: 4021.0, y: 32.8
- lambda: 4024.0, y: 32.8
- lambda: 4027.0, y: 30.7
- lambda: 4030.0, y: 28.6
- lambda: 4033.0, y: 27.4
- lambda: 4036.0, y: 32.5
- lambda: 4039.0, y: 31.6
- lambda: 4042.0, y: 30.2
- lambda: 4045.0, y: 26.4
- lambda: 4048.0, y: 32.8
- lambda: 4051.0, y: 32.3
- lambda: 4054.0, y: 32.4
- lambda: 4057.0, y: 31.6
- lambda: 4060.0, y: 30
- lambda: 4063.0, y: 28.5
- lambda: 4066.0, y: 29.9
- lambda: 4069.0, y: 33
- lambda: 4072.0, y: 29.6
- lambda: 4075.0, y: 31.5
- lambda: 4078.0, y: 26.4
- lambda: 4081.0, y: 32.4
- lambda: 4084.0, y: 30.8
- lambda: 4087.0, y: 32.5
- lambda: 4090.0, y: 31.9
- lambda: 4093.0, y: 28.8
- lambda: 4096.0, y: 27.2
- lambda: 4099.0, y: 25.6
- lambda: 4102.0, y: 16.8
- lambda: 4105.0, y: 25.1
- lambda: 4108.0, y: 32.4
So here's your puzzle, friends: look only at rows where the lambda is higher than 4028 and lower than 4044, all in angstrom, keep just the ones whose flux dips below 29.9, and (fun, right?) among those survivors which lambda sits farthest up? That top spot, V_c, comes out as 4033.0 angstrom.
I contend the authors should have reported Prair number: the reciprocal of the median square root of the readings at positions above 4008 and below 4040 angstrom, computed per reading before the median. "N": 0.178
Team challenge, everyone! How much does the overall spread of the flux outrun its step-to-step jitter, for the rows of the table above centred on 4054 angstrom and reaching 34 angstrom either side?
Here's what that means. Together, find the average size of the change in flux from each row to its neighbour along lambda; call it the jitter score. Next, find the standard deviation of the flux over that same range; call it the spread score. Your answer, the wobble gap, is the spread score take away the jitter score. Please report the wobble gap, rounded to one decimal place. -0.3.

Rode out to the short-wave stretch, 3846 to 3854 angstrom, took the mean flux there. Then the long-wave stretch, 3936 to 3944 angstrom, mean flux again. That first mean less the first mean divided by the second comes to 28.7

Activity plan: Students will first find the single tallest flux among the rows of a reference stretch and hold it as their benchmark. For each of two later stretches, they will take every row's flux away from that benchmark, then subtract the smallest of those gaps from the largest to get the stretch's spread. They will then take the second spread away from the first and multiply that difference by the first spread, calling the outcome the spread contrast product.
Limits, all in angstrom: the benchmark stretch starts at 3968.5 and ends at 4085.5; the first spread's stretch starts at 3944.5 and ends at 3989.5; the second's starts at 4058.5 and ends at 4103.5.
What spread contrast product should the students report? 193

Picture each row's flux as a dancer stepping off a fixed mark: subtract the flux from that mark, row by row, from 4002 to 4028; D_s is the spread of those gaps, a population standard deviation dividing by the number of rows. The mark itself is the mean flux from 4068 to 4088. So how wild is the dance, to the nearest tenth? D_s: 2.0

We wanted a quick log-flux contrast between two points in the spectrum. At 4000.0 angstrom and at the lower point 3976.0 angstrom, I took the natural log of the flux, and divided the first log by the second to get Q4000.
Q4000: 1.00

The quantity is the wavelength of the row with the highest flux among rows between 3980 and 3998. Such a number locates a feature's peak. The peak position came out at 3994.0 angstrom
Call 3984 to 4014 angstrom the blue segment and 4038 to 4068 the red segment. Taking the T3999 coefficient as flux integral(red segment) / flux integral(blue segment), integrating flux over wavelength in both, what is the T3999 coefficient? 1.01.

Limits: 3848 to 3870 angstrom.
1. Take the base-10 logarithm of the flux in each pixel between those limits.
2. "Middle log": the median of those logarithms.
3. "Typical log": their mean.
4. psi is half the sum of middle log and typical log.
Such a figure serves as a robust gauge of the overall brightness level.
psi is 1.48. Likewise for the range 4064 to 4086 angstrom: 1.49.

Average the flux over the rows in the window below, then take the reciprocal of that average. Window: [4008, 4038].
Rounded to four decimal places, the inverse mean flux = 0.0325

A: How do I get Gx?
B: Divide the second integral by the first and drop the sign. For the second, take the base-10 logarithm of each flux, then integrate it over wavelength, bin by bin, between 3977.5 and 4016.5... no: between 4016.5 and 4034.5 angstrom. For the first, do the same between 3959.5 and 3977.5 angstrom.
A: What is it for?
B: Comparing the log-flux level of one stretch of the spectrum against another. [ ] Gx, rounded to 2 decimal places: 1.21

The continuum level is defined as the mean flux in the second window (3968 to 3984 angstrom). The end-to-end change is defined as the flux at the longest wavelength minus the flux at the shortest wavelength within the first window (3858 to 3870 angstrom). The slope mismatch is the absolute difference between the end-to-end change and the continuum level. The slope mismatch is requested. 16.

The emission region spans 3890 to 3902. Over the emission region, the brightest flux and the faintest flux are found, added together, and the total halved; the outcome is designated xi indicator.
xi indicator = 27.8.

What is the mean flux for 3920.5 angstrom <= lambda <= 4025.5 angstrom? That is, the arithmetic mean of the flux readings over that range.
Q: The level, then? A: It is 26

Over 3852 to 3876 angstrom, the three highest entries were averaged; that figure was 31.9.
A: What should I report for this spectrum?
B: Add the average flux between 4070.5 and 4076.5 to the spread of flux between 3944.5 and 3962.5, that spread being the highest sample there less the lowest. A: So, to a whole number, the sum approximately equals 36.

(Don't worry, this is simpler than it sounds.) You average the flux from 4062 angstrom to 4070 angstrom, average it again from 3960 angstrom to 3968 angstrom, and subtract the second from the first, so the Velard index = 12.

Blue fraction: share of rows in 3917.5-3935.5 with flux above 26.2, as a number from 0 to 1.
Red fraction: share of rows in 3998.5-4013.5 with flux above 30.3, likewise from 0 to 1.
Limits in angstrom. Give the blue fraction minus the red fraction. -0.27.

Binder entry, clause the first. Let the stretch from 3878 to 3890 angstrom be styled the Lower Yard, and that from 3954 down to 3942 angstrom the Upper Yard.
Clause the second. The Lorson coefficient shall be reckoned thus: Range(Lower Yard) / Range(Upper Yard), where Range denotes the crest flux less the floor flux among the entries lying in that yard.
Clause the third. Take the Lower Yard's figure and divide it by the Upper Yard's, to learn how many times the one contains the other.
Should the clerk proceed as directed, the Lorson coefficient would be 2.3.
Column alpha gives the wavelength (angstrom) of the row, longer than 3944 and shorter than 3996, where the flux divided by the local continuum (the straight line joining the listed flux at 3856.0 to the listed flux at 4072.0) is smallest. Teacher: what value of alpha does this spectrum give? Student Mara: 3970.0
